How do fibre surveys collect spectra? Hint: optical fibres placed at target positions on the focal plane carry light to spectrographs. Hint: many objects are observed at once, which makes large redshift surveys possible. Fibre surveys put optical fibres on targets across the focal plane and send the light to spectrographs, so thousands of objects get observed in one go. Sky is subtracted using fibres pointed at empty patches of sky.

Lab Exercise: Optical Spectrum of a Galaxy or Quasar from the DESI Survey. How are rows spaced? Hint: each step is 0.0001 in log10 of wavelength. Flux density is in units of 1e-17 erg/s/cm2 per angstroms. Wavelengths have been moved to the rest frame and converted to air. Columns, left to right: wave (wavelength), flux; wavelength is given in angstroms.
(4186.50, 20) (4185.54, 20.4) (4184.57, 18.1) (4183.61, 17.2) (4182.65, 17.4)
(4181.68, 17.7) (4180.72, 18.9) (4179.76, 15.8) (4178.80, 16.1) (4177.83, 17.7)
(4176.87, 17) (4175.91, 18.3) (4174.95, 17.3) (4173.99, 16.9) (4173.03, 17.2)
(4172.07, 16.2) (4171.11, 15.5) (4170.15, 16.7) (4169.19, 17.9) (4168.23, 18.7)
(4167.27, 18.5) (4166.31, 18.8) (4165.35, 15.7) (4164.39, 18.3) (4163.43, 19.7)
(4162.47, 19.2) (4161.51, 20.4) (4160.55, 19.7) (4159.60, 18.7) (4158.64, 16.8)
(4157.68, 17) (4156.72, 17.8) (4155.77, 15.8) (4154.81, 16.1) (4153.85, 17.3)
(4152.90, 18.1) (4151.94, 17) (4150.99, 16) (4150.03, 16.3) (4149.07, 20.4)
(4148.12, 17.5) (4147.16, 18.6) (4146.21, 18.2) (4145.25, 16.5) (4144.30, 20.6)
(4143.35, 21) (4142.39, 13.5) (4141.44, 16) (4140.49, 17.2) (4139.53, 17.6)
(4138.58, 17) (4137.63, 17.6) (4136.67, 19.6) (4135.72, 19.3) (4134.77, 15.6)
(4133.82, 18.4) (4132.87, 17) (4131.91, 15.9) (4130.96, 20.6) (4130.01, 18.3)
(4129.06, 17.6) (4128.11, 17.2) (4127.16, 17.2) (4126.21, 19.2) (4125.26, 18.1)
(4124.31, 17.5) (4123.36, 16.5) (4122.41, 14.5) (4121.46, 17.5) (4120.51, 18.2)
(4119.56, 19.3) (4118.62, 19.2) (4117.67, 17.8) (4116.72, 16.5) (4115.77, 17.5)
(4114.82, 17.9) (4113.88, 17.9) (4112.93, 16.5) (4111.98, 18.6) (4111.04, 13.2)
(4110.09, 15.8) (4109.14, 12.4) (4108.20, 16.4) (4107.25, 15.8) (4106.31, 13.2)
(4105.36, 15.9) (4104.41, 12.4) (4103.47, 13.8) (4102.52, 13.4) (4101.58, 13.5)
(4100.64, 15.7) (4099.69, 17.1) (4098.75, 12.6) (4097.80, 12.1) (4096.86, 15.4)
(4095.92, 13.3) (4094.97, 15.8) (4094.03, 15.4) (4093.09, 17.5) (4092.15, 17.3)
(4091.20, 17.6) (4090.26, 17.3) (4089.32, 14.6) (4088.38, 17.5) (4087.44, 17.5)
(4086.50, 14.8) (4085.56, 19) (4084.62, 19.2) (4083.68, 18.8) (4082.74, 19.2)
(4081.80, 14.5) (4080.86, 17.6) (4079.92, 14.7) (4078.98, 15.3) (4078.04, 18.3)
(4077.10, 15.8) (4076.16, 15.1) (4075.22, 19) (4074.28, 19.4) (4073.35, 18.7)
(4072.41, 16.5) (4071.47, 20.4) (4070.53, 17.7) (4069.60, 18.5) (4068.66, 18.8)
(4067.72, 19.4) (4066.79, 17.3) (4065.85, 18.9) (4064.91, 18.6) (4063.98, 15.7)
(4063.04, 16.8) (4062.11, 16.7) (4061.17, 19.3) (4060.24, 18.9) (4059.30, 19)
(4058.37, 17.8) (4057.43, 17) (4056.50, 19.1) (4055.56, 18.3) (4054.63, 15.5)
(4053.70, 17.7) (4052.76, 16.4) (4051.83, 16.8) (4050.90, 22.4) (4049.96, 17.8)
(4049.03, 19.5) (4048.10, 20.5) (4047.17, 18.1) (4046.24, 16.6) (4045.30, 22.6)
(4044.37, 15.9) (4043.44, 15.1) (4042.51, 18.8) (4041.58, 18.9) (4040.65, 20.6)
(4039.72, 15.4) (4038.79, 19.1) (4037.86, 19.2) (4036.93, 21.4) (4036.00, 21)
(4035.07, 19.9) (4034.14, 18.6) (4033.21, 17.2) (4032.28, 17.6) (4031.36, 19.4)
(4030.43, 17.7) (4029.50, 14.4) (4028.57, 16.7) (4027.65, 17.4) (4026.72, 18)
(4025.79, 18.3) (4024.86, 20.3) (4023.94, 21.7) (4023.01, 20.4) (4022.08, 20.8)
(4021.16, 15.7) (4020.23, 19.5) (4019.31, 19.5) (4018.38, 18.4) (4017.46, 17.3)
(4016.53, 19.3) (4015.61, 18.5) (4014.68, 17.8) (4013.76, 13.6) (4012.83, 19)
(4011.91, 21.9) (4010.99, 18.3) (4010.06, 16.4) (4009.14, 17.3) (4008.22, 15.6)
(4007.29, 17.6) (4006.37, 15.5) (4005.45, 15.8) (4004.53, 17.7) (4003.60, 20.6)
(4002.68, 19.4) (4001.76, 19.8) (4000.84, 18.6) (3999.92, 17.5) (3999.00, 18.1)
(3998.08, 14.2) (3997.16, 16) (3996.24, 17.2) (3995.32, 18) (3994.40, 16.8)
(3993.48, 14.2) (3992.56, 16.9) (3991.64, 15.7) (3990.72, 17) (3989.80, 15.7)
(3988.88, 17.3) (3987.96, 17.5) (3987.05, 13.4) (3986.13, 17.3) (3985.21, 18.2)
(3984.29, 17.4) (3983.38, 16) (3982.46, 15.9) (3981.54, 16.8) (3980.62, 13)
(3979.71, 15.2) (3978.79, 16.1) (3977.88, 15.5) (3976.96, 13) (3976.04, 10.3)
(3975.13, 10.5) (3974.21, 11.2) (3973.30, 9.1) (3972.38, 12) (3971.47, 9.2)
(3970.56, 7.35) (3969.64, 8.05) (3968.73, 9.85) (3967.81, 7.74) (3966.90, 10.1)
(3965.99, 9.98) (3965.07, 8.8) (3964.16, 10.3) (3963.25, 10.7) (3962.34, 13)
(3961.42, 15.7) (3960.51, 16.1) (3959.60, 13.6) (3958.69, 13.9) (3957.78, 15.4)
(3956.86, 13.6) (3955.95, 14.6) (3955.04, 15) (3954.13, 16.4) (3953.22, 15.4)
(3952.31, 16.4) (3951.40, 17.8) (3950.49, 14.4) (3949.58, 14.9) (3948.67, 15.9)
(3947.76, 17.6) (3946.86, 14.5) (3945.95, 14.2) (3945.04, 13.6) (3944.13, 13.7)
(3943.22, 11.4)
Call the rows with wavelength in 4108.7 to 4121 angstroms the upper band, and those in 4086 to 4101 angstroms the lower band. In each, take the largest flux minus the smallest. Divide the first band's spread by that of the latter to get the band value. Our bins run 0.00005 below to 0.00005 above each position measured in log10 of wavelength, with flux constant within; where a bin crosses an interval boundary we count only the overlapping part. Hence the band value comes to 1.3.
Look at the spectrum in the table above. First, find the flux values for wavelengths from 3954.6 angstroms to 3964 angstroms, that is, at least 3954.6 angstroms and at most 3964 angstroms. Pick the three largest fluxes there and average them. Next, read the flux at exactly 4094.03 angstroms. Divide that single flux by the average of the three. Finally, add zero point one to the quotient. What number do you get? 1.08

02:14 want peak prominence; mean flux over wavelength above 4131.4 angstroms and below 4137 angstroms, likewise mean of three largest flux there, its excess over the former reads 1.5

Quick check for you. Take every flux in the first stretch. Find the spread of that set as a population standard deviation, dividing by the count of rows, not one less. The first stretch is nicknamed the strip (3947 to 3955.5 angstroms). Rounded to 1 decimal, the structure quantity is 1.1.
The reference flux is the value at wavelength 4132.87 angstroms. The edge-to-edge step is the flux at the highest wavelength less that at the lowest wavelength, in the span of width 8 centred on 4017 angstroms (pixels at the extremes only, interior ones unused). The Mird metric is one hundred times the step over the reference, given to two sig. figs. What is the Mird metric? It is 35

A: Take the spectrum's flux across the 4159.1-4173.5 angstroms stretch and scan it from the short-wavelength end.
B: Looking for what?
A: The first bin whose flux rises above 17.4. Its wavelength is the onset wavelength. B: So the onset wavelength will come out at 4159.60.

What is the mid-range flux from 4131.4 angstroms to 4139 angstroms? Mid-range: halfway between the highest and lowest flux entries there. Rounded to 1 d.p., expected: 17.6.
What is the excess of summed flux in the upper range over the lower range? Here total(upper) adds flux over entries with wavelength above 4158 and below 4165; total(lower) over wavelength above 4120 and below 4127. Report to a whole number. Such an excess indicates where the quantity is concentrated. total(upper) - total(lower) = 11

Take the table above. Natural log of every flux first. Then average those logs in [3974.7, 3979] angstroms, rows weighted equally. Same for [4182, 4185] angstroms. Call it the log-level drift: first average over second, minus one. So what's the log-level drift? -0.11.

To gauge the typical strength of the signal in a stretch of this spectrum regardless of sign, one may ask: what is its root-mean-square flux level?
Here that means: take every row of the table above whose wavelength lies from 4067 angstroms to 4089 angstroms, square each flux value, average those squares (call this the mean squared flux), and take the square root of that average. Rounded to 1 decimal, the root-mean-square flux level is 17.7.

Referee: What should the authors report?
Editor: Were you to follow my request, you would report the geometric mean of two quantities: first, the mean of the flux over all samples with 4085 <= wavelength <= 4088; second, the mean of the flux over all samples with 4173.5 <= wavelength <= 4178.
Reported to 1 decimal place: 17.3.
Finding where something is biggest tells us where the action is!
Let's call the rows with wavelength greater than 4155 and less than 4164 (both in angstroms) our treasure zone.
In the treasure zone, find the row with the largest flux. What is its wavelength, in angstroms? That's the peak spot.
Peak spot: 4161.51 angstroms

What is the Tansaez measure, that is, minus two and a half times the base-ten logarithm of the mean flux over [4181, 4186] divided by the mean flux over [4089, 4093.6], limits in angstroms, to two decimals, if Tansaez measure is -0.08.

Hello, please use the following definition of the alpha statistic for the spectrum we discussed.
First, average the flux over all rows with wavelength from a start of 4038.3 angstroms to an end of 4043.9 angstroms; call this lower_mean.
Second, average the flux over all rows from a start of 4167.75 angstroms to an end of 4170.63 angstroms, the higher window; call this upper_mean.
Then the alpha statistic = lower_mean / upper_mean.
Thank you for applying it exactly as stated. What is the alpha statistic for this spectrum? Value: 1.01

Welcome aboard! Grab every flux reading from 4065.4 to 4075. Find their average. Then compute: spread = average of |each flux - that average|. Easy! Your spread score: 0.85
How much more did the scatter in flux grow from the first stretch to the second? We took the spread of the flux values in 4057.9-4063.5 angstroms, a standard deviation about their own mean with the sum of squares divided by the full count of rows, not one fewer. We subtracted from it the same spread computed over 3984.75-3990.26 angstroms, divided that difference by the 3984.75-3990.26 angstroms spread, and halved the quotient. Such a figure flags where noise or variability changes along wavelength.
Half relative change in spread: -0.17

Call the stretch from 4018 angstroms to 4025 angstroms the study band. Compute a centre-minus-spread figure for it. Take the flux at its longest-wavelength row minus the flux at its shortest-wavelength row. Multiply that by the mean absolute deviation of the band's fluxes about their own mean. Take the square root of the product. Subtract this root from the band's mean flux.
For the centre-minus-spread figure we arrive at 18.0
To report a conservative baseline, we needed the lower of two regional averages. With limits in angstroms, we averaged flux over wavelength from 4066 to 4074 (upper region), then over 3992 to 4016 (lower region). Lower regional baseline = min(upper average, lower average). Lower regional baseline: 17.4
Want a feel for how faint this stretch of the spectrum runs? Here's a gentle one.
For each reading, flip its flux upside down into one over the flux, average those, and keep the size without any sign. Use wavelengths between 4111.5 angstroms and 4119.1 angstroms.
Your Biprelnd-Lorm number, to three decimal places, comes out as 0.057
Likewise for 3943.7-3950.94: 0.068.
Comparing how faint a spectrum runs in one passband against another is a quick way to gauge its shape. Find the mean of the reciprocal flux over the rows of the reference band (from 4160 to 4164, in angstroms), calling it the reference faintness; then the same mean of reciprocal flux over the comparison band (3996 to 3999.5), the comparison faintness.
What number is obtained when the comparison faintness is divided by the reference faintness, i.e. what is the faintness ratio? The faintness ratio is 1.22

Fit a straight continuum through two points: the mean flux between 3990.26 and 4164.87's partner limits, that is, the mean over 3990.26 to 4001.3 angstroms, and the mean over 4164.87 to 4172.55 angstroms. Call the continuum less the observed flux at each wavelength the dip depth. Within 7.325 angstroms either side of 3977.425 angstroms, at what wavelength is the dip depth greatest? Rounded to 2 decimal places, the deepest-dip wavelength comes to 3970.56 angstroms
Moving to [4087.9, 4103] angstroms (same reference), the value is 4097.80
